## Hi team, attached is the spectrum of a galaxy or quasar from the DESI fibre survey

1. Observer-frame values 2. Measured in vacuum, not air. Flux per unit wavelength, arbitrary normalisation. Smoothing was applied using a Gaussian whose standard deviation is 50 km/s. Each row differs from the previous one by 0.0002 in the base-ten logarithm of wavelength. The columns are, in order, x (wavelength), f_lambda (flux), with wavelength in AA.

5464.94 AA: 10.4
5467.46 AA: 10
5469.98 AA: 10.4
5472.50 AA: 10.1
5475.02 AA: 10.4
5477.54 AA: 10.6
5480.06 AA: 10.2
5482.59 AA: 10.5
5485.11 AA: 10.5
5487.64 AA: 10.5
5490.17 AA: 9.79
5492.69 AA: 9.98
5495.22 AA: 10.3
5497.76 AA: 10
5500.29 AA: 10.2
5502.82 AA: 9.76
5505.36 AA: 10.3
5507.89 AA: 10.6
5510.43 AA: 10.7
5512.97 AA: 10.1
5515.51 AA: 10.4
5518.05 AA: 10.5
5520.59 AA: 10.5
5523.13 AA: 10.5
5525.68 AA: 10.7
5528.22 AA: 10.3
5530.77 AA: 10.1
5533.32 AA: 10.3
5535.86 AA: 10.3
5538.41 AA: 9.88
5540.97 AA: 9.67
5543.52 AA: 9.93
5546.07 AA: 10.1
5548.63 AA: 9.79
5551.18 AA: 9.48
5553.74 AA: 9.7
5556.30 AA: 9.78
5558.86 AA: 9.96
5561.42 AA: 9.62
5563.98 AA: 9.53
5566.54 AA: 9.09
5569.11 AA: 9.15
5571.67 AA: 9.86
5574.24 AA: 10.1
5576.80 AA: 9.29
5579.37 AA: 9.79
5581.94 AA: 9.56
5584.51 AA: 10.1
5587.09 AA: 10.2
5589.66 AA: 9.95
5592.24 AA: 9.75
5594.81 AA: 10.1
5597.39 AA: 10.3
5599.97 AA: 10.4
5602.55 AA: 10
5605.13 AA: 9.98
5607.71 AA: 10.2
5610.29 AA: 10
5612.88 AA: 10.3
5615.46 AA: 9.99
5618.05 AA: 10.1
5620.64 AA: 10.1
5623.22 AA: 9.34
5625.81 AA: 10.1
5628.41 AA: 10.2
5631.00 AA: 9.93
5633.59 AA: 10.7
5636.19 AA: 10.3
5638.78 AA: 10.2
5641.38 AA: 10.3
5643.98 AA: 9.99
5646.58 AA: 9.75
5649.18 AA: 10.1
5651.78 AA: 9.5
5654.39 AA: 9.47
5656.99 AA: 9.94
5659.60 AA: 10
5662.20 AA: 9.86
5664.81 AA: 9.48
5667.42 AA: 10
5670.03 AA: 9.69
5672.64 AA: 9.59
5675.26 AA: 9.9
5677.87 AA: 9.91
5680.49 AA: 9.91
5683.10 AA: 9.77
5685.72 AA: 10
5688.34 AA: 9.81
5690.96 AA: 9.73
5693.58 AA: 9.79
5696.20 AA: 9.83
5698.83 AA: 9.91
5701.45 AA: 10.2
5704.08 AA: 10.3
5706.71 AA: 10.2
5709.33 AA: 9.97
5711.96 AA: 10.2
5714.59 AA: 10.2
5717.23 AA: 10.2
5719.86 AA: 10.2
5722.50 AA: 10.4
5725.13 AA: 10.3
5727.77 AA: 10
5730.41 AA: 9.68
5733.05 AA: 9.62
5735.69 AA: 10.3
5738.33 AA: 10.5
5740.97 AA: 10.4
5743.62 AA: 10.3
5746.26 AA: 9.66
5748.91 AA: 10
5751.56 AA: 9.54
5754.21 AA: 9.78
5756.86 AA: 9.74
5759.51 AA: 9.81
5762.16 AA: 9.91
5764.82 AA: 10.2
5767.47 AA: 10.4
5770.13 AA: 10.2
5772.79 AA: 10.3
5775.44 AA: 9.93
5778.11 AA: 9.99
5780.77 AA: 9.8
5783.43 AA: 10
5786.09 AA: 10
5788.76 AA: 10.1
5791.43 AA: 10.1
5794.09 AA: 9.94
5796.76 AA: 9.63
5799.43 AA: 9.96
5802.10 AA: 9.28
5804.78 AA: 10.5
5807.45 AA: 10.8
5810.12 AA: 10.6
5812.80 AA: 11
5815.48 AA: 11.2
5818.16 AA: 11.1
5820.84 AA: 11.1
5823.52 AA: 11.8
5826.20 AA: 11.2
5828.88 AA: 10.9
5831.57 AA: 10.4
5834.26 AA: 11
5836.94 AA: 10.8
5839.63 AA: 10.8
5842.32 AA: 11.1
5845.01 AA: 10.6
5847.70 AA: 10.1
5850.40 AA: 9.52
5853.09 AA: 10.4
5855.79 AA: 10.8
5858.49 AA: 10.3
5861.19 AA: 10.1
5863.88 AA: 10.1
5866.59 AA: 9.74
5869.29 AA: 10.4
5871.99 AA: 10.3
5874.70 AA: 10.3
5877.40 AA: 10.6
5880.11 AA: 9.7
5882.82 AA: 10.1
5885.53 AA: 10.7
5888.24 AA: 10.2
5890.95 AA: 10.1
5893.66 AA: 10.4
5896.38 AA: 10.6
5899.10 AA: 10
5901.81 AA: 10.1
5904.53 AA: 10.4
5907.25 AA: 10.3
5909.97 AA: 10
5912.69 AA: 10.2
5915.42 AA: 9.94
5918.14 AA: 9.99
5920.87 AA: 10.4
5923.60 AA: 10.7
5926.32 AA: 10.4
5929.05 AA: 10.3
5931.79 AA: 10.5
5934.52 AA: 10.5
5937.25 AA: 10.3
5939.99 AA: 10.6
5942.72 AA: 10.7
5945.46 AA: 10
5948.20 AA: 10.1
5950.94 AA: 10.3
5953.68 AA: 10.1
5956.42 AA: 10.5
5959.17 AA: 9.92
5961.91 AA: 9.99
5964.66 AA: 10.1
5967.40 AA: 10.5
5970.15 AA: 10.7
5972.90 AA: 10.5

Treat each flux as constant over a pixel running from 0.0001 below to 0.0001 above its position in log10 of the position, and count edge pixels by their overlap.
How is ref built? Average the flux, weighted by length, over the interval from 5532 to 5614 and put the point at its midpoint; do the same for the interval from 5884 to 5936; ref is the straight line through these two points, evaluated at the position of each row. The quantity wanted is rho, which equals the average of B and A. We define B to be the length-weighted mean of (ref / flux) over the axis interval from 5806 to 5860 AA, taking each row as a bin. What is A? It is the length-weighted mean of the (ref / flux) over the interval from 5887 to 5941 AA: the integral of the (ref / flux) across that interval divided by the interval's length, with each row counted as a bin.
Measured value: 0.98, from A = 1.00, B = 0.95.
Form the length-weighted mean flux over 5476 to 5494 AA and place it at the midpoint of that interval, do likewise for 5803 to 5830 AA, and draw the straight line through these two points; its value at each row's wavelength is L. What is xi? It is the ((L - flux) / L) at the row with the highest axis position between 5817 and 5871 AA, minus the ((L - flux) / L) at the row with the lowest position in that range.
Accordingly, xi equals 0.07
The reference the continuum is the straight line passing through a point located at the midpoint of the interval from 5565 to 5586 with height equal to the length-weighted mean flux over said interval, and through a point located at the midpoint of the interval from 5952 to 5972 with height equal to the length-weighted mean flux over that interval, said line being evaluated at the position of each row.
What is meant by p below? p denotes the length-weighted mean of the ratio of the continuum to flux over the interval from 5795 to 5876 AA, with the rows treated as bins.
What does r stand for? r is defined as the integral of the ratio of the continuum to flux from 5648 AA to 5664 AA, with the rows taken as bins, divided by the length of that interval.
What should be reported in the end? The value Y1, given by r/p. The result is 1.04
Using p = 0.96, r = 0.996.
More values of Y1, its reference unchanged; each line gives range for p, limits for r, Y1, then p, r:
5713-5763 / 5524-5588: 0.99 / 0.99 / 0.975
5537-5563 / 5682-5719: 1.00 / 0.98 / 0.982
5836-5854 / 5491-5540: 0.96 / 0.96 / 0.927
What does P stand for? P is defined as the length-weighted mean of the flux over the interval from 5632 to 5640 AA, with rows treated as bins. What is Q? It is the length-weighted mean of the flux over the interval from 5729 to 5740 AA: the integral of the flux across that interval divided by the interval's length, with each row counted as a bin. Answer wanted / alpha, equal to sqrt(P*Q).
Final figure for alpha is 10.2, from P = 10.4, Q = 10.0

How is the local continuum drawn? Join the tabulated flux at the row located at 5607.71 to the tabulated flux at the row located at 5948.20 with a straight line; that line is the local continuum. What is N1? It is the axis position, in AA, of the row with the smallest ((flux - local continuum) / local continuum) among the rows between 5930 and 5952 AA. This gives 5945.46 AA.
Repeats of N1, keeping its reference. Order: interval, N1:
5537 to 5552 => 5551.18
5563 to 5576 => 5566.54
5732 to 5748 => 5733.05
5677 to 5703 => 5690.96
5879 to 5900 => 5880.11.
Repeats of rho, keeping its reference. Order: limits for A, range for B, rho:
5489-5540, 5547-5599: 0.98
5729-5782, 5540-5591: 1.01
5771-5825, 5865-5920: 1.00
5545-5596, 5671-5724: 1.01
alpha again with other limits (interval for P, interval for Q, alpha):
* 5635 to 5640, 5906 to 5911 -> 10.2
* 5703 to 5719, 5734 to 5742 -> 10.3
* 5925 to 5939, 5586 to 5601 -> 10.3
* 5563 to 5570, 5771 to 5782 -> 9.6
